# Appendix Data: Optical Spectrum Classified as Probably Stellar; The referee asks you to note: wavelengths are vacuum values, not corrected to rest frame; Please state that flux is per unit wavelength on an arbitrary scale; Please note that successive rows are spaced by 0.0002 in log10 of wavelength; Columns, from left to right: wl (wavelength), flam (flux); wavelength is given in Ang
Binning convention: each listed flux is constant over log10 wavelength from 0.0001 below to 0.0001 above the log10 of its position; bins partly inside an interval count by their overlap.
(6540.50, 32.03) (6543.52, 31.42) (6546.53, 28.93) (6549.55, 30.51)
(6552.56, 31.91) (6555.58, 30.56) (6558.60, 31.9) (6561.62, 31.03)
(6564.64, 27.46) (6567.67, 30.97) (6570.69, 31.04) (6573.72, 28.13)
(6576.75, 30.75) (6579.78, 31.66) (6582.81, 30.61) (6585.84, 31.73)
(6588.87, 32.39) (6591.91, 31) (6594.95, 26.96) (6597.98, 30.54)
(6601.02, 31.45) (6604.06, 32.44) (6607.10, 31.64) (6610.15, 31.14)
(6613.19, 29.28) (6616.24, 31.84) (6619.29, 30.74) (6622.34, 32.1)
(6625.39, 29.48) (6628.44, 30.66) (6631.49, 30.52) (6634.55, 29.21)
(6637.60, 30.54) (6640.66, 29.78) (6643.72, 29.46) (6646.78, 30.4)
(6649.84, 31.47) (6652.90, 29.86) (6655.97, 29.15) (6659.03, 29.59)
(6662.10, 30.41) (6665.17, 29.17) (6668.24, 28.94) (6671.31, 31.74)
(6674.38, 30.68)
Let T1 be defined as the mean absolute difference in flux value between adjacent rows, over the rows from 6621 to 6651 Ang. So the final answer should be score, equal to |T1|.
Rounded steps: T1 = 1.1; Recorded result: 1.1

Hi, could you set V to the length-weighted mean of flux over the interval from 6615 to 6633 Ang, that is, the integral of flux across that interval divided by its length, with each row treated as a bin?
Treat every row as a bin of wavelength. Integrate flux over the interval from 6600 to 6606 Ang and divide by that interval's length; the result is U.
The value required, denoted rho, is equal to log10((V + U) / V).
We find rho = 0.309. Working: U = 32.0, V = 30.9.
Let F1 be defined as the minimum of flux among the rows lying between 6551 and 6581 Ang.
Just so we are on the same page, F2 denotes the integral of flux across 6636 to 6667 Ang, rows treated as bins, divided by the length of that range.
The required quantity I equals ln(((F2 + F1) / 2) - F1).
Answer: 0.2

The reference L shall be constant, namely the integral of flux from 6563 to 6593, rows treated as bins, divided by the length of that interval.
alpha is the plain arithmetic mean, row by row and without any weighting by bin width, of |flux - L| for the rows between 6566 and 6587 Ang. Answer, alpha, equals 0.83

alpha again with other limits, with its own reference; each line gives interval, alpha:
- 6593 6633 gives 1.04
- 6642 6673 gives 0.96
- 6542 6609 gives 1.10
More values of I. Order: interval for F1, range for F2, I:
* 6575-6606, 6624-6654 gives 0.5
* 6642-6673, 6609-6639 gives -0.2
